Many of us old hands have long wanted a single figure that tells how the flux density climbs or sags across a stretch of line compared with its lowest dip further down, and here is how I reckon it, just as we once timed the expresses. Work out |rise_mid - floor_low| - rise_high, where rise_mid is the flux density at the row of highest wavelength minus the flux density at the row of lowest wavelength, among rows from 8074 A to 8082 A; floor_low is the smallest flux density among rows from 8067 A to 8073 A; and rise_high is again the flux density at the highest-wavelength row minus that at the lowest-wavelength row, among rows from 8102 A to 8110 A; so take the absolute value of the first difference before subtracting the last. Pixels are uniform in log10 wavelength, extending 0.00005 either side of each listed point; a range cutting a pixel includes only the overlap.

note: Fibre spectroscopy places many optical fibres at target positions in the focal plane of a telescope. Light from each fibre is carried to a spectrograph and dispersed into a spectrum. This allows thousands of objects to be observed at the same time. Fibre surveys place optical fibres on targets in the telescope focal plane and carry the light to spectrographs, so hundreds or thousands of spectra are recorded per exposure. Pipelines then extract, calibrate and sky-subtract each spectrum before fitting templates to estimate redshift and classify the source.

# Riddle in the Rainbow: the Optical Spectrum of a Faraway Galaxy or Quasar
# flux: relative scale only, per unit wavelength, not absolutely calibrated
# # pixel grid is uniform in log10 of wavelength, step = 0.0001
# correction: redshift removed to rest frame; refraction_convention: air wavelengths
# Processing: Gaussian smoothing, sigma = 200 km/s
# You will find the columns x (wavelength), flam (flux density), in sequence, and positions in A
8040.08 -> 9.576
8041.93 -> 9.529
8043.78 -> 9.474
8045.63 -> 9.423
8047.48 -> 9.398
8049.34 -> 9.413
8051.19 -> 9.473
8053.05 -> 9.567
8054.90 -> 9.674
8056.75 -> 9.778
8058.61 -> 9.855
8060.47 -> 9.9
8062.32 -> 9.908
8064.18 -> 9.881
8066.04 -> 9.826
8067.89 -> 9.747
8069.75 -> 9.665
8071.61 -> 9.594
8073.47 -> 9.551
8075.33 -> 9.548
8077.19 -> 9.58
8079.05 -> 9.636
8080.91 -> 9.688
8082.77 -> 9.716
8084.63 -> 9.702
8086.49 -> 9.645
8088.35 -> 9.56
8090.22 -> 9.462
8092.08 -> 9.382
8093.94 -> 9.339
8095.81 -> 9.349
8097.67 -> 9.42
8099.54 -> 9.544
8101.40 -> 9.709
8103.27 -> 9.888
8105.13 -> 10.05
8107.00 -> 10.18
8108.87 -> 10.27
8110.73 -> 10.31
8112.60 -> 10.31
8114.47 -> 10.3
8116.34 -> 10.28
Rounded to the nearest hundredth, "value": 9.07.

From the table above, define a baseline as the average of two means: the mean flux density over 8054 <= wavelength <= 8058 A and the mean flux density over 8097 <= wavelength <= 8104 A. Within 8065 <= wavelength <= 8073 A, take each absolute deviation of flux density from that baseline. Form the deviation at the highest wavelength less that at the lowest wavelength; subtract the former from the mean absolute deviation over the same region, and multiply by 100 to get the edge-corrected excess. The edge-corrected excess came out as 13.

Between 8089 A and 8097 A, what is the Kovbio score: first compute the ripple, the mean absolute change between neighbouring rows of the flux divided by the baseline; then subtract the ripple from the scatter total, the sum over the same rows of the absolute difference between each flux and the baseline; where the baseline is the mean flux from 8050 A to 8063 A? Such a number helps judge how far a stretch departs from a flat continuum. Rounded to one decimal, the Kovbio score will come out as 1.4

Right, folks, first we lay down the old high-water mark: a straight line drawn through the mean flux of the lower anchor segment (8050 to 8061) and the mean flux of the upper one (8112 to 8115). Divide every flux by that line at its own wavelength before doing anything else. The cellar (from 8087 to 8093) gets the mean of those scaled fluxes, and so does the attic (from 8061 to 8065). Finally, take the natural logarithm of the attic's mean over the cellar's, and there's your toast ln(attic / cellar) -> 0.072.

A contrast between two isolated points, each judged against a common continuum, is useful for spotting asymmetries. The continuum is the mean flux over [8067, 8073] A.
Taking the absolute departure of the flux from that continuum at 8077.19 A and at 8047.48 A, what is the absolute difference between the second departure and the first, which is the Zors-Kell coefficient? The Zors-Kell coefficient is 0.18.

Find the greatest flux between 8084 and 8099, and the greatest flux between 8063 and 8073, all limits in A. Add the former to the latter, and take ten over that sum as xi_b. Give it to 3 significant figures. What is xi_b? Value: 0.511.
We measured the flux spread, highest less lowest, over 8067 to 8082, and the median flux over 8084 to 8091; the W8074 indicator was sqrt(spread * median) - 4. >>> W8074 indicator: -2.6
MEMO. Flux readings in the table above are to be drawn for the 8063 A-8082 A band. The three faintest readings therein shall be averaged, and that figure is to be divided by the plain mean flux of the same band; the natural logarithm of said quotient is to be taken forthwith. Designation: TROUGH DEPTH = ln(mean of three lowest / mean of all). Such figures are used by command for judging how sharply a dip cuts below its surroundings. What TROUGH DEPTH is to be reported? -0.012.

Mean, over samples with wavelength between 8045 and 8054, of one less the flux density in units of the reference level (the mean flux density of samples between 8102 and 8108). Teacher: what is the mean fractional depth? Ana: 0.06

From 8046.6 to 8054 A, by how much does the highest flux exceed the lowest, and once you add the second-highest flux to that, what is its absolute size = 9.6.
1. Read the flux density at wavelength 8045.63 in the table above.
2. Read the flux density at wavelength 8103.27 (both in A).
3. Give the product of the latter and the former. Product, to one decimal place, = 93.2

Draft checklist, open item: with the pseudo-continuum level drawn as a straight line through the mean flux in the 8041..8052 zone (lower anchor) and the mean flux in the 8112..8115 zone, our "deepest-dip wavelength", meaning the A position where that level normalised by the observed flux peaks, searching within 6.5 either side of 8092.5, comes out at 8095.81 A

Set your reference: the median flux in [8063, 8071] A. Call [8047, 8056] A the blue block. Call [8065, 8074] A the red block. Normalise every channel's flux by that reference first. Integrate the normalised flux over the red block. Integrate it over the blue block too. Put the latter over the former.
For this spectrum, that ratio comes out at 0.98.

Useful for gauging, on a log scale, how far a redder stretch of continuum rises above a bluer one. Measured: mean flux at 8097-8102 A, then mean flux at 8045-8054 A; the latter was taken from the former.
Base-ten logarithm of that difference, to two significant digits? -1.0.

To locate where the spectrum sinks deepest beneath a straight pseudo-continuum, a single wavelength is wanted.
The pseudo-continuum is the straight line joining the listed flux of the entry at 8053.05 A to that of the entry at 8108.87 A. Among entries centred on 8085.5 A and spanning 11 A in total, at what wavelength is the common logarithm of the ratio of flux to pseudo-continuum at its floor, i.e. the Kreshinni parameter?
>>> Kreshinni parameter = 8090.22 A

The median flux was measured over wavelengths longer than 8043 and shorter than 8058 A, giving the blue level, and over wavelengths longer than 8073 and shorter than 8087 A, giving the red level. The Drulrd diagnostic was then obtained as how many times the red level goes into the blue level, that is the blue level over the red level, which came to 0.98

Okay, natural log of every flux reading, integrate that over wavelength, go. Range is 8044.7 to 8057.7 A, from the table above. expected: 29.3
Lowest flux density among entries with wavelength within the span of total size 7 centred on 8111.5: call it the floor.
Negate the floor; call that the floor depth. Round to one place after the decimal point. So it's -10.3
